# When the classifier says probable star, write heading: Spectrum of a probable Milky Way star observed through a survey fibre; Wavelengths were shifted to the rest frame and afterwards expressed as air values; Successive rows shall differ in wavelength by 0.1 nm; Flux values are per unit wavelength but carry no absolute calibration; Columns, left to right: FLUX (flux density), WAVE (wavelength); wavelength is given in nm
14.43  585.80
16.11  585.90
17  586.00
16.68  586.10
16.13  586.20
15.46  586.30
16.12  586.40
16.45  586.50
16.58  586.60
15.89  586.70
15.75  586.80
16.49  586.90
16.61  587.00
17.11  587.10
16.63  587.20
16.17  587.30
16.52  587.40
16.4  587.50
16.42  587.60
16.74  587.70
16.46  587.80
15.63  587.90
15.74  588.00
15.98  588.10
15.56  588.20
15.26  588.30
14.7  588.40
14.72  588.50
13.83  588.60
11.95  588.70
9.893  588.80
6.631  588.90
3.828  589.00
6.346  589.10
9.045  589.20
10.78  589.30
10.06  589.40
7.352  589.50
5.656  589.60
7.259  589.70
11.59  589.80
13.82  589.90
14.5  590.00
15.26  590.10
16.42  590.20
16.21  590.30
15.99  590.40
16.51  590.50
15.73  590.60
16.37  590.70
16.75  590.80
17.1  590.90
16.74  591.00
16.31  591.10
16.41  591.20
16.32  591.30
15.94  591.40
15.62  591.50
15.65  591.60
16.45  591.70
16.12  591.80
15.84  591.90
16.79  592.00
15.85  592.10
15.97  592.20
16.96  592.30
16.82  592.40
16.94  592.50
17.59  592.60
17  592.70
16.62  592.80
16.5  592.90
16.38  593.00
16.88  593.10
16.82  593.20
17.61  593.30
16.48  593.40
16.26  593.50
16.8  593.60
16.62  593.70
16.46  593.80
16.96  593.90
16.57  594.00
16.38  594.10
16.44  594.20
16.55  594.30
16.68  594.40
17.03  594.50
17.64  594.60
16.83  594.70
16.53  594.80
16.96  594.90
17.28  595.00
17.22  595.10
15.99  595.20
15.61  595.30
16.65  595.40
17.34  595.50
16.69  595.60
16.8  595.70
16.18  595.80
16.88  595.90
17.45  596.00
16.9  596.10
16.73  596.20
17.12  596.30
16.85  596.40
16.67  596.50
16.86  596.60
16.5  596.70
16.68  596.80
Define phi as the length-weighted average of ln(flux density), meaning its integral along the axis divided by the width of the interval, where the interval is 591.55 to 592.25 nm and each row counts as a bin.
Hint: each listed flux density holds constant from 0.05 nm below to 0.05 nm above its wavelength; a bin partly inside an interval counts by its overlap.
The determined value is 2.78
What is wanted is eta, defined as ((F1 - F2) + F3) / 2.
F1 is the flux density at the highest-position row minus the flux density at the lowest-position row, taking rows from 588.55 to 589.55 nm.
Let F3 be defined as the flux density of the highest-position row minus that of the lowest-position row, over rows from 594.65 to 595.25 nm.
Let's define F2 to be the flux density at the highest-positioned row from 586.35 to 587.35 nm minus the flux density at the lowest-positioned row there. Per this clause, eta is -4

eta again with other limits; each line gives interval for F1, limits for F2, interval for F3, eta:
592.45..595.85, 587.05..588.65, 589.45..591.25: 6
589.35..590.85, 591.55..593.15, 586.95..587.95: 2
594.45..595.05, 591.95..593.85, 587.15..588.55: -1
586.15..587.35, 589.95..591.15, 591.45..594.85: 0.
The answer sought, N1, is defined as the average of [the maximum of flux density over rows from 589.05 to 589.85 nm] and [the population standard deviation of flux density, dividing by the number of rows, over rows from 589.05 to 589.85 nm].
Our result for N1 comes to 6.8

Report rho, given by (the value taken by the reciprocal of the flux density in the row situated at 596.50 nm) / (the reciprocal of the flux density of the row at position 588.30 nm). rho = 0.92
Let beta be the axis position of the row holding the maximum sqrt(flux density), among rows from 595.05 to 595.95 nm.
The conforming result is 595.50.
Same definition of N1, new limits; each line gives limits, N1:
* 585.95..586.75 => 8.7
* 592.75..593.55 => 9.0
